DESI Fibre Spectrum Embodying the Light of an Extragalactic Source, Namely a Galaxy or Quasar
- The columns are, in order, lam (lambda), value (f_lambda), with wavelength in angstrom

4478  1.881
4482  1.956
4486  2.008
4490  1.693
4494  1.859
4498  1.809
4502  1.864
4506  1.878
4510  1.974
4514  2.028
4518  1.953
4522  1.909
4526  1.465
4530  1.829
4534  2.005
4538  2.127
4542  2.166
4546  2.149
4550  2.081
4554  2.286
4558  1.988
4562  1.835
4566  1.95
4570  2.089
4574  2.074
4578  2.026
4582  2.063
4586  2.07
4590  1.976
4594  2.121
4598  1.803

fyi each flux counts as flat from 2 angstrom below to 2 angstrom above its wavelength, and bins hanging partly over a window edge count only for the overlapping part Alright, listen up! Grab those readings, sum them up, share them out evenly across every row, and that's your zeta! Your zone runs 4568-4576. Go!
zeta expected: 2.08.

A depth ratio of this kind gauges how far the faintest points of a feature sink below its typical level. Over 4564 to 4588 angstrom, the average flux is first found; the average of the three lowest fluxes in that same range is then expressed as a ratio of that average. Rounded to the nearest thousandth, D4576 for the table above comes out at 0.984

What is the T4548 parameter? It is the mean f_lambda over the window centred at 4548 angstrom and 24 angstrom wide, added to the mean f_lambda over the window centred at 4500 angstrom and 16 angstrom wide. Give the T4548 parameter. 3.99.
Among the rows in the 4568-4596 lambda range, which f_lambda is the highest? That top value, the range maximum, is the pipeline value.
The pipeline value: 2.121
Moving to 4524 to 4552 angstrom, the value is 2.166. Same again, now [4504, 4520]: 2.028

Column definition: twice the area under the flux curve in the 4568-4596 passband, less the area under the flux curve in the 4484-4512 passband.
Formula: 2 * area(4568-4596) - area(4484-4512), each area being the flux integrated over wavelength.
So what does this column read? 63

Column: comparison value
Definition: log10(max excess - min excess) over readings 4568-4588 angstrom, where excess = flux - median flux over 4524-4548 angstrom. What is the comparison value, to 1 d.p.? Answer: -1.2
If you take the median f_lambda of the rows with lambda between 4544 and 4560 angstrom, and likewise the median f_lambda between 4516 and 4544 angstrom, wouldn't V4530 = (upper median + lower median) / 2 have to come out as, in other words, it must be 2.03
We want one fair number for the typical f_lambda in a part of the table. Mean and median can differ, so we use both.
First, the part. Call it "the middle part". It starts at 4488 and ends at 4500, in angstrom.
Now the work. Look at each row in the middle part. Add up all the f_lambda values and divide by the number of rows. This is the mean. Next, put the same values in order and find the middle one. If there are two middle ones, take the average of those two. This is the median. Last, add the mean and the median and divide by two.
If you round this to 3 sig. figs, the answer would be 1.80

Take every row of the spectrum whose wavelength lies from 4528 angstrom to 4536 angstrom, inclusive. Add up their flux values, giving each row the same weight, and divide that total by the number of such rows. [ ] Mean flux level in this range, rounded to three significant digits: 1.92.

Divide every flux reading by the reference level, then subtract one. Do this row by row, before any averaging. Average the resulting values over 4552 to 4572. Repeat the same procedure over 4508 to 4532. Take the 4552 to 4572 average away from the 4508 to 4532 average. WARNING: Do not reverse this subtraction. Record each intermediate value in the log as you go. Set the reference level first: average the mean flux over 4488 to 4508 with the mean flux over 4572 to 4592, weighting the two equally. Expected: -0.09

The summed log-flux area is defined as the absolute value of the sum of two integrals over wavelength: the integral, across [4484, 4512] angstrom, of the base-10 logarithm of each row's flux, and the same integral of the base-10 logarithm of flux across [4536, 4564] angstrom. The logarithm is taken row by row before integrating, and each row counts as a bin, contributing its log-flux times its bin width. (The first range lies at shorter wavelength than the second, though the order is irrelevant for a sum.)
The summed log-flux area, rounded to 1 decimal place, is 16.5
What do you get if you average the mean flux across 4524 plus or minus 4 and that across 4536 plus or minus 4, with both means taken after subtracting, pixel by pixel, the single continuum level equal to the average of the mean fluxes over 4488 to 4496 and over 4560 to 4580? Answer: -0.01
